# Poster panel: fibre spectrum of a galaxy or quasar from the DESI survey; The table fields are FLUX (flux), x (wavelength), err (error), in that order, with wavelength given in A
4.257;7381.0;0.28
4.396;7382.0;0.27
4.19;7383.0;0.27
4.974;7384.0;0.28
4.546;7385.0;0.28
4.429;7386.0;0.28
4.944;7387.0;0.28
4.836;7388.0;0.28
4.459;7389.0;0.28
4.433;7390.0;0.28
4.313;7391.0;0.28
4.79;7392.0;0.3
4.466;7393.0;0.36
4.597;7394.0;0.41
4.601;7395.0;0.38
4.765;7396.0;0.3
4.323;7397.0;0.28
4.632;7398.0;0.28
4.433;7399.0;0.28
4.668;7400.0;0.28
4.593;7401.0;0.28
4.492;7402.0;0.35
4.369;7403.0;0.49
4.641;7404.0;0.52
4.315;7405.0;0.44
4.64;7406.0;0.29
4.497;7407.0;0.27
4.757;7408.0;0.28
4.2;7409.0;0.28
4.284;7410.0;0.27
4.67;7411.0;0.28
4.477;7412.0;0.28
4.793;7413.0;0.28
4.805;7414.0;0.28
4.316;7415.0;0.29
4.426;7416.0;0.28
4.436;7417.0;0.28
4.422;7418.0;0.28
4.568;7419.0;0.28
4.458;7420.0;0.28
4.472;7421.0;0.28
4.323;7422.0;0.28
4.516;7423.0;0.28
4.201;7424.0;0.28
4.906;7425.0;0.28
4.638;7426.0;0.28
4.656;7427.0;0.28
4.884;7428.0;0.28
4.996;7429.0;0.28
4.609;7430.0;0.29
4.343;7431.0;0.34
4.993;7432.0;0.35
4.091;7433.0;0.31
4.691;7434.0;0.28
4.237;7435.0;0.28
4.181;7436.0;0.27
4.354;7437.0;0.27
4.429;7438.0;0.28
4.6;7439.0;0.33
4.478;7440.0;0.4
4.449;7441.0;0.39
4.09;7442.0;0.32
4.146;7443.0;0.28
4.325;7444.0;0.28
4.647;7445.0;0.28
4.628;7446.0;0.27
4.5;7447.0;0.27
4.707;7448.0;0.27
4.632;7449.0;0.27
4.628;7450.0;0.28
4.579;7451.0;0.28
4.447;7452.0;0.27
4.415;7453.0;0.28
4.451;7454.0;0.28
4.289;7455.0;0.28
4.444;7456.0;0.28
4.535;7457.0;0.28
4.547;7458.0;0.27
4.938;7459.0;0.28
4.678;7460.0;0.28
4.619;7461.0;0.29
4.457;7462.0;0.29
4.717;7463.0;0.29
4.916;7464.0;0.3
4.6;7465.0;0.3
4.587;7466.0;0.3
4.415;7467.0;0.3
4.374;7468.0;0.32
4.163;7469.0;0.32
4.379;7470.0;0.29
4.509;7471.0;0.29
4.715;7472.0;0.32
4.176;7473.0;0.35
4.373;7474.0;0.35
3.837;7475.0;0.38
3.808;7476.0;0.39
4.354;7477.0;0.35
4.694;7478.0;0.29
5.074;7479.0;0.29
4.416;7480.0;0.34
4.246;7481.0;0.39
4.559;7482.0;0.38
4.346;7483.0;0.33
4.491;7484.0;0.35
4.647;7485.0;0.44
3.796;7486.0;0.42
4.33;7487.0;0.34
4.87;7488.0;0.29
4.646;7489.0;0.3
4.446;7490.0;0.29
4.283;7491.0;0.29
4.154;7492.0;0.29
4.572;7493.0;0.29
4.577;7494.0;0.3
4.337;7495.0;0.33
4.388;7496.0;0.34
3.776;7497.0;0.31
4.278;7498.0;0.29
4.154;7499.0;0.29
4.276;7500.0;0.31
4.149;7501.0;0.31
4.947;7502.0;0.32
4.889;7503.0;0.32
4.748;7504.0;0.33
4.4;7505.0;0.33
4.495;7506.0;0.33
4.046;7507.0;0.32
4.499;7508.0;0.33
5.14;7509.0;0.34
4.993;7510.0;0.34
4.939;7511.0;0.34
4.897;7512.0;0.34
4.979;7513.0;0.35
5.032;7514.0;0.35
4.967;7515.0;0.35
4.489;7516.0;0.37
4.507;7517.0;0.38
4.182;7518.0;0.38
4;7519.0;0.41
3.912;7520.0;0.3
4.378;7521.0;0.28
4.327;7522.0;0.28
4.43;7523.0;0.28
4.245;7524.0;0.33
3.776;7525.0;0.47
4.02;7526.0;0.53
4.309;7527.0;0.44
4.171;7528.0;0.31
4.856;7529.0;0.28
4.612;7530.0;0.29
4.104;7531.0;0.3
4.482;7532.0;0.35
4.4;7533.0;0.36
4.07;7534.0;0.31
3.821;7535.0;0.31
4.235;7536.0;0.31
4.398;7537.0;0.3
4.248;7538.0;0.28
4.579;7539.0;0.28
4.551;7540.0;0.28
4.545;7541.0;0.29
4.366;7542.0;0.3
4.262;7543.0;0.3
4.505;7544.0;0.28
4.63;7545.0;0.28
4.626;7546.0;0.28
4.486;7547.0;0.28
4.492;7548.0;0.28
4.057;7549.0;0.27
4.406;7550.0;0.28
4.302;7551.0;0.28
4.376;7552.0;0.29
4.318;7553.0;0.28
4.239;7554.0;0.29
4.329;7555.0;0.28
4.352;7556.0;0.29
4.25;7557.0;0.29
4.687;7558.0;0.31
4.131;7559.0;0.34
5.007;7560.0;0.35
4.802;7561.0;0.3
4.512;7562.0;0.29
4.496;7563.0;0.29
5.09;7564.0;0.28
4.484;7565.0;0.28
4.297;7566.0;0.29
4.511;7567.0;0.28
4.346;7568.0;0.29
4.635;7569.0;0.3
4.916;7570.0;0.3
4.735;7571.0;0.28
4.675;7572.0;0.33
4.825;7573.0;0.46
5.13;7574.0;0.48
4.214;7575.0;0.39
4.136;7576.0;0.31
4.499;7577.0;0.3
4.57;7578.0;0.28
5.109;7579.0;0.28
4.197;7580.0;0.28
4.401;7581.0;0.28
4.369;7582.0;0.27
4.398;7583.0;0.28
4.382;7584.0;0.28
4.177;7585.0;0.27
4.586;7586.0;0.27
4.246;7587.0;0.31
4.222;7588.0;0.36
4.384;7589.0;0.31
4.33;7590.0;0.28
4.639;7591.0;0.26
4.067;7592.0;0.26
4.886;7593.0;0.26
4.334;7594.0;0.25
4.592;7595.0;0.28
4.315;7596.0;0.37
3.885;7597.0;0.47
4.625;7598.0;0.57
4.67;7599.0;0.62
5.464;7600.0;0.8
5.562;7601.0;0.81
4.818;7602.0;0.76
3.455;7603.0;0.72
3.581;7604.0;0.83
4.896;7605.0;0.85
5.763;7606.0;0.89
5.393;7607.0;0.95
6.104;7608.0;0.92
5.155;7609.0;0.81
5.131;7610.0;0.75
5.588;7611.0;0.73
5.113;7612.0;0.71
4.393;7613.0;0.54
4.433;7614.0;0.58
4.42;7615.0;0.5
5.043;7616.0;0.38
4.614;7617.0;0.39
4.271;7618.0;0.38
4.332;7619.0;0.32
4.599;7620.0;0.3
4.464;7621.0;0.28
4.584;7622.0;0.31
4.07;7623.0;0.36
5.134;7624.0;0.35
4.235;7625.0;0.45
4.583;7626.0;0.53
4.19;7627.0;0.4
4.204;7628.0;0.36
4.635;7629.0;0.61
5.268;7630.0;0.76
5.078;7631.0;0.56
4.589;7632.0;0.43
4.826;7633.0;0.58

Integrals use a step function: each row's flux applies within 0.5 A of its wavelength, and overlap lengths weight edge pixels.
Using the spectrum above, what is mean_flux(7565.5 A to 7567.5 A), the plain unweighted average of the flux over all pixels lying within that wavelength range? 4.40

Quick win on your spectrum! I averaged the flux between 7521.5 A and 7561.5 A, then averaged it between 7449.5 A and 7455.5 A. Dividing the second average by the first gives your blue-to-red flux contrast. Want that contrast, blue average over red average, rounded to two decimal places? 1.02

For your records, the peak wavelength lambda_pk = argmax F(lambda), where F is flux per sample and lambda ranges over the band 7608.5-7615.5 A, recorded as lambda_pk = 7611.0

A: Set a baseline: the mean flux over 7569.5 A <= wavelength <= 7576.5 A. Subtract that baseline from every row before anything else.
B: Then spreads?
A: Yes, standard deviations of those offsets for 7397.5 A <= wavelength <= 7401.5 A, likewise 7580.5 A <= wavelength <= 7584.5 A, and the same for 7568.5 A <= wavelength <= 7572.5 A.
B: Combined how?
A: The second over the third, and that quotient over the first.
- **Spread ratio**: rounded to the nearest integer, 1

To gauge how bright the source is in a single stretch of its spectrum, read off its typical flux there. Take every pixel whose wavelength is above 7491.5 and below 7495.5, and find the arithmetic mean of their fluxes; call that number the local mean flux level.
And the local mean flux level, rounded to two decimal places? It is 4.41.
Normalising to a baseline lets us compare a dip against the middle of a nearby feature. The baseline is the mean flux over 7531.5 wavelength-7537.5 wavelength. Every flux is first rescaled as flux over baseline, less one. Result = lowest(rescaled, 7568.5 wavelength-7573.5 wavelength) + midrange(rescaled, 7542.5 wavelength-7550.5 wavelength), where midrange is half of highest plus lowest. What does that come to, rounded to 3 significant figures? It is 0.120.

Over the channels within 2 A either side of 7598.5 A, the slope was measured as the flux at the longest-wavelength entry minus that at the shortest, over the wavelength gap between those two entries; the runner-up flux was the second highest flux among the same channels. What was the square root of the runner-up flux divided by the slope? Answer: 3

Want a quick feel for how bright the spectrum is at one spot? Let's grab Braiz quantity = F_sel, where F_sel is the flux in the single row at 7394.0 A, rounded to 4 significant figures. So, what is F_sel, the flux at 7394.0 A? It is 4.597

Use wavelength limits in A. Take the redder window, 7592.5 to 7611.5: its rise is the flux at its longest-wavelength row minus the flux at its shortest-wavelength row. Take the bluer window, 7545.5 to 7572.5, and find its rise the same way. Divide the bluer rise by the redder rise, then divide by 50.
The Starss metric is 0.001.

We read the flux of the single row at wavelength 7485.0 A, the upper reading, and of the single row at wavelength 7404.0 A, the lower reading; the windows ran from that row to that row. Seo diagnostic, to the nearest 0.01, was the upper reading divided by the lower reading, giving 1.00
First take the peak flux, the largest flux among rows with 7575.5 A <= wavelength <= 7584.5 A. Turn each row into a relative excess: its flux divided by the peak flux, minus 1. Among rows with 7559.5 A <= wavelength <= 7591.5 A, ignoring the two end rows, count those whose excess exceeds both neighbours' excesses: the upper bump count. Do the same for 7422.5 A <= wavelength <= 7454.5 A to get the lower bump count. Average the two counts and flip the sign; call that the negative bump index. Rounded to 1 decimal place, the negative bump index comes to -8.0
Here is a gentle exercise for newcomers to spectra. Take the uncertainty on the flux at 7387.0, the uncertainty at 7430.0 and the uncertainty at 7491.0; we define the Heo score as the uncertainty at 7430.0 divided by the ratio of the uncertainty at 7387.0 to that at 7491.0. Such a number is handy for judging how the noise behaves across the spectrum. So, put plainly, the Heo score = 0.30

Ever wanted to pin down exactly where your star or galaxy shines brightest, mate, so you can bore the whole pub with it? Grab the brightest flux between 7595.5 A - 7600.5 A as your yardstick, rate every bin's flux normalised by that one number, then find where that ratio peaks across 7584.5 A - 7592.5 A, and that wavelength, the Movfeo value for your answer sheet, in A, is 7591.0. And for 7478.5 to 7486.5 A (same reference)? 7479.0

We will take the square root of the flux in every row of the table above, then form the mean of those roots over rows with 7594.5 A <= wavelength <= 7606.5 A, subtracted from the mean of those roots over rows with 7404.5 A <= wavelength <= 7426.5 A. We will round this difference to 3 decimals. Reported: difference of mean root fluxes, -0.024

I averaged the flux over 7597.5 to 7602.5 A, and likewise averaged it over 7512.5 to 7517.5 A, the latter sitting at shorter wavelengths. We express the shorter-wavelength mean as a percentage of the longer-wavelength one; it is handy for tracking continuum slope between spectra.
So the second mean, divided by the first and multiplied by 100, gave 95.4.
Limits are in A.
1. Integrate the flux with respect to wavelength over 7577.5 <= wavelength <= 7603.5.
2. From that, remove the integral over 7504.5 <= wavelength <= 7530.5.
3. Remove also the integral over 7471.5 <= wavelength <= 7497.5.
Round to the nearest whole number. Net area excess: -114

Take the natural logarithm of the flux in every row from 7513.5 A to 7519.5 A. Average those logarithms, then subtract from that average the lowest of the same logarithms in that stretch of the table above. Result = 0.12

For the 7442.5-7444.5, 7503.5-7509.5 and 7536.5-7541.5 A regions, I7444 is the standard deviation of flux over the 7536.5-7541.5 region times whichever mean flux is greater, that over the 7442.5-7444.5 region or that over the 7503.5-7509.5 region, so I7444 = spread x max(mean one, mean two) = 0.6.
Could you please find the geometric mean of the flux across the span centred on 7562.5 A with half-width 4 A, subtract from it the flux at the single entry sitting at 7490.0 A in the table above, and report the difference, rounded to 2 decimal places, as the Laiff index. 0.15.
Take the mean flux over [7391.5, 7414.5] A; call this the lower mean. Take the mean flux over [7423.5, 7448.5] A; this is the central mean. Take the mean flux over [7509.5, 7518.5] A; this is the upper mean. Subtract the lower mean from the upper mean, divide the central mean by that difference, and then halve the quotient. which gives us 10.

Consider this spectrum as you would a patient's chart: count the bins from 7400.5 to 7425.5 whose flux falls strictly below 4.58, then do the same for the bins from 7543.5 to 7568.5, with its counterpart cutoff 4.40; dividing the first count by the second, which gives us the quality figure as 1.5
